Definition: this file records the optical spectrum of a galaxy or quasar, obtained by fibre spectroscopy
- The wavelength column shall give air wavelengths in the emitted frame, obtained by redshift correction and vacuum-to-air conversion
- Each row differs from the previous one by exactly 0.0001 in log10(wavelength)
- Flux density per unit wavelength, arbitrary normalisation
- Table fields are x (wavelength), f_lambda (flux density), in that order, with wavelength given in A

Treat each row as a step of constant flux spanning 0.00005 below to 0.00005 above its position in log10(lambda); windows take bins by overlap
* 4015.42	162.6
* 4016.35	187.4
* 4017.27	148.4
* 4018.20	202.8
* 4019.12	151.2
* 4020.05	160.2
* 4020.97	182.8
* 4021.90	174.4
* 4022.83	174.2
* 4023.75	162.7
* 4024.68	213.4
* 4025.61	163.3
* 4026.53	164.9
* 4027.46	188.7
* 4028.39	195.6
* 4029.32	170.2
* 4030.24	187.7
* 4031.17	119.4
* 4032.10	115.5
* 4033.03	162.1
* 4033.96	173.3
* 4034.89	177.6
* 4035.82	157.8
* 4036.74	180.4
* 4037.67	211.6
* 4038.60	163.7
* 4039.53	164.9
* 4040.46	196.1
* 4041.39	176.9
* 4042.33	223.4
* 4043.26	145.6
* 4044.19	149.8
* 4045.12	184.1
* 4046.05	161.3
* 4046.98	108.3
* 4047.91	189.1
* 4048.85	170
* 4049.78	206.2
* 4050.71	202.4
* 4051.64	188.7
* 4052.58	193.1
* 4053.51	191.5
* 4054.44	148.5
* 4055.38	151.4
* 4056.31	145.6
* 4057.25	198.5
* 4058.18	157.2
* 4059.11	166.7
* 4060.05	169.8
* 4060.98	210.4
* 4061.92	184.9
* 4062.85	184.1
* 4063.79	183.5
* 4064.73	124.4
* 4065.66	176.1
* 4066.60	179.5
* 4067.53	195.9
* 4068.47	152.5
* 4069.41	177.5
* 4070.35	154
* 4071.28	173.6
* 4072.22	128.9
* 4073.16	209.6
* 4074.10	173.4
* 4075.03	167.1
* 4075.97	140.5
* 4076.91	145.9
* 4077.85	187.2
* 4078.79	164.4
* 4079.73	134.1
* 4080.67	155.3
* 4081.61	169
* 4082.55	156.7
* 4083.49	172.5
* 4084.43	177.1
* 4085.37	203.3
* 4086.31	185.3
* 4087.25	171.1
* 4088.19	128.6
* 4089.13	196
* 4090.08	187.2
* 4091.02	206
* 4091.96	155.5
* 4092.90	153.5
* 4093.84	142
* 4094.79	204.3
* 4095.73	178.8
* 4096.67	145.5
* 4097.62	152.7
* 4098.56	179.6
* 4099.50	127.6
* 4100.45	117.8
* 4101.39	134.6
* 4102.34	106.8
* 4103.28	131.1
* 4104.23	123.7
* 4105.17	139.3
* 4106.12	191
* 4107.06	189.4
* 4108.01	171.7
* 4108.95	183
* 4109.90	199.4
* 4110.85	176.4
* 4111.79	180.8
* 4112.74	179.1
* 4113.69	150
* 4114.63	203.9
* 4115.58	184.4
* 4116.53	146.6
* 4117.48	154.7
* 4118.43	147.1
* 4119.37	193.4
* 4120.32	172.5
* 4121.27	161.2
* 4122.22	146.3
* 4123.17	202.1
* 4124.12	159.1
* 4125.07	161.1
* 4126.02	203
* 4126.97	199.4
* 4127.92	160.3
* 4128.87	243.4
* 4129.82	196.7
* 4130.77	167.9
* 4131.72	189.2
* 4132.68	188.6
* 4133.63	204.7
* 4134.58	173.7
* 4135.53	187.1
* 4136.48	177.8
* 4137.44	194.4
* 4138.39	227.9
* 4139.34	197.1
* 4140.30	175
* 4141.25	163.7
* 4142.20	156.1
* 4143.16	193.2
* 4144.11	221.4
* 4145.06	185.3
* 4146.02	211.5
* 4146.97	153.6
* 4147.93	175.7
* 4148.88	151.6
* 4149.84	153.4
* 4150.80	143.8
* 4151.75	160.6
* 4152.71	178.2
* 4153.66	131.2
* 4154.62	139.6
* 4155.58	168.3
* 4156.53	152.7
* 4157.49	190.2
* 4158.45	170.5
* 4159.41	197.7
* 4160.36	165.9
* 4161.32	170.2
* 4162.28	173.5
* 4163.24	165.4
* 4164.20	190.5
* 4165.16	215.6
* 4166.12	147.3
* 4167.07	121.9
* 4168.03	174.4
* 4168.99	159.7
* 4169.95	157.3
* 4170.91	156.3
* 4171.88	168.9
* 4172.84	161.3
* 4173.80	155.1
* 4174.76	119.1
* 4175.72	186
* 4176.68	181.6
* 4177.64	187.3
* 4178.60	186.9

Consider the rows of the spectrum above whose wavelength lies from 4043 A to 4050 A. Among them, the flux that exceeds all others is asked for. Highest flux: 206.2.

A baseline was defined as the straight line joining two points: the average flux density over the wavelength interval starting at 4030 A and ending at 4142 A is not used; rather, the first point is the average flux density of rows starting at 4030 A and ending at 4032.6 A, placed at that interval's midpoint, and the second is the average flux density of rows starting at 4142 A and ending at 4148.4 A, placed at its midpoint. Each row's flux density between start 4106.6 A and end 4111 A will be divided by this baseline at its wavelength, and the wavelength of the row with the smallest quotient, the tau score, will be 4108.01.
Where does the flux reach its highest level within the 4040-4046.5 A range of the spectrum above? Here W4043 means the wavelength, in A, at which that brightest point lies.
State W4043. 4042.33 A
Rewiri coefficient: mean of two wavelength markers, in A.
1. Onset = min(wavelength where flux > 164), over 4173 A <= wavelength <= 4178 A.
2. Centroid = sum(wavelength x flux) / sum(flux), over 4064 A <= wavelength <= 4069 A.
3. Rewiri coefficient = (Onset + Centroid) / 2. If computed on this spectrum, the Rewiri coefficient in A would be 4121.2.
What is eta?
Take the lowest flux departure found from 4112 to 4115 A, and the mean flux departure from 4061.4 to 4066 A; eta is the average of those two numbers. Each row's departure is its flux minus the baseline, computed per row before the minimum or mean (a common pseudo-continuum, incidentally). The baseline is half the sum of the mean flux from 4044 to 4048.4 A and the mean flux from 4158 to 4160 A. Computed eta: -11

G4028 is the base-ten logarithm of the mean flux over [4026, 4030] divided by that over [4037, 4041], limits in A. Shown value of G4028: -0.01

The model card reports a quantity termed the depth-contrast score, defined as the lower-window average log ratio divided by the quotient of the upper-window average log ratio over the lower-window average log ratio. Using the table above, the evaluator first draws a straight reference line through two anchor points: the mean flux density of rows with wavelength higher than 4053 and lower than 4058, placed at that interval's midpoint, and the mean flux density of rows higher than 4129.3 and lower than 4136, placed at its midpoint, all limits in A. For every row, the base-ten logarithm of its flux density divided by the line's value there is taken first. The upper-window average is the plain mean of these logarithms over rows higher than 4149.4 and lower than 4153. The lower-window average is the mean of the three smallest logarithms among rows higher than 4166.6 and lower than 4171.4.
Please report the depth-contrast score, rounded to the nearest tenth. -0.2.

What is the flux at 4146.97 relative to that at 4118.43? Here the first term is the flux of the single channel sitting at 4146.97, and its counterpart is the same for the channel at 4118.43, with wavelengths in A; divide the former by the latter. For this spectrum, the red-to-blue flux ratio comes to 1.04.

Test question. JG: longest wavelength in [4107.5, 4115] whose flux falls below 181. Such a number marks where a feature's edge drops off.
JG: 4113.69 A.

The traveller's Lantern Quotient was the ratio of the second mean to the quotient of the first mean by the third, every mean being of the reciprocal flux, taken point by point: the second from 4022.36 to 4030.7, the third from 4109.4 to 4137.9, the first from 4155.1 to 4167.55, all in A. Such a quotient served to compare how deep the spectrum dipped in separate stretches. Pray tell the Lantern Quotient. 0.0053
